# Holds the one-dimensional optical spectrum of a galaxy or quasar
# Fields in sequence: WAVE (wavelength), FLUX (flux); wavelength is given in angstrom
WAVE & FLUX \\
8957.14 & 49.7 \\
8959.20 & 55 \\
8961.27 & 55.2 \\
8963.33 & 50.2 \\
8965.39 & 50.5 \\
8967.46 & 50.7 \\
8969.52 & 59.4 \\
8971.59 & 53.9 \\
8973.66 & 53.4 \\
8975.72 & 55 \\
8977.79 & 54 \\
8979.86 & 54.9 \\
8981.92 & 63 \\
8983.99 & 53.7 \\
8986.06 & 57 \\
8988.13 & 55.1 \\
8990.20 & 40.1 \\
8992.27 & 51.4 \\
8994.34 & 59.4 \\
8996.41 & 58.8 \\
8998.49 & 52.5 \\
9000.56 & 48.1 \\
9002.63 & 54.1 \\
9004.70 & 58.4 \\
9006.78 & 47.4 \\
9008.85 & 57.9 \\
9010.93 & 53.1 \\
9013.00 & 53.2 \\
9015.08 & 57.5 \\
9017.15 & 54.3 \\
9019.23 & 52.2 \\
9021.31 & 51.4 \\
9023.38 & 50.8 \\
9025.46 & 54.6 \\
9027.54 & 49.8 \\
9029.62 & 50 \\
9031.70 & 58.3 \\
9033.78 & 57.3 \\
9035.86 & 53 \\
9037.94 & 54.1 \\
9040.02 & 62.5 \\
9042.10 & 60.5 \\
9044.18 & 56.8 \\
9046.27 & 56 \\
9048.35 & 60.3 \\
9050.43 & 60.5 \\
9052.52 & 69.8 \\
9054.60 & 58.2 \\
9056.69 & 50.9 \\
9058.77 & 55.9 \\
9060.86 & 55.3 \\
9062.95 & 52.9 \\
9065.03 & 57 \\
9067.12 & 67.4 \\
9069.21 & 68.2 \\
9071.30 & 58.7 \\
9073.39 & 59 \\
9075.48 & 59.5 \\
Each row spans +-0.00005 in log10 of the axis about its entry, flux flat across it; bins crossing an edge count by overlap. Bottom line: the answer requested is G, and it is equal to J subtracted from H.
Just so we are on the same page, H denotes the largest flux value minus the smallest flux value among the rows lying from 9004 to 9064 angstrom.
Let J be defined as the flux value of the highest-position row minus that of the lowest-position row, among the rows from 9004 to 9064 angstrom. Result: 28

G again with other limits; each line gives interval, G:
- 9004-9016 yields 12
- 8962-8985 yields 9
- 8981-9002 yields 38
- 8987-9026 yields 20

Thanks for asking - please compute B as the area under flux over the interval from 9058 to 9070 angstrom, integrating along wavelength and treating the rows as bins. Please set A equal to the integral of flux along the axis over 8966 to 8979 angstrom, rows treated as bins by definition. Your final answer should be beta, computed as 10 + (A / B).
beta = 11.0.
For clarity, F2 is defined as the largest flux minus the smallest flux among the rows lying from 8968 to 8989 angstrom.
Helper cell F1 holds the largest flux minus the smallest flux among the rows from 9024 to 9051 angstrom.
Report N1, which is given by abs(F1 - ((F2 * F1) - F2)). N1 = 100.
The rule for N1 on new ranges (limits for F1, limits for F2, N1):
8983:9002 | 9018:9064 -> 347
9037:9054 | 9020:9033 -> 109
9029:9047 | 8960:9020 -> 251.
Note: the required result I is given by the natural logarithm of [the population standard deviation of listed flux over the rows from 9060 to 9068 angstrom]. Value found 1.7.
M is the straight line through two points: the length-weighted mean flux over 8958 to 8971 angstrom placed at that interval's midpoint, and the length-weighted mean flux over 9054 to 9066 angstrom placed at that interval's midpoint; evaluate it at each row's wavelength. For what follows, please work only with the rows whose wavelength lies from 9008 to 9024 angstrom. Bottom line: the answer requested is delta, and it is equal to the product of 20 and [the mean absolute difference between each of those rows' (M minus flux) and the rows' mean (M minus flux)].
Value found 42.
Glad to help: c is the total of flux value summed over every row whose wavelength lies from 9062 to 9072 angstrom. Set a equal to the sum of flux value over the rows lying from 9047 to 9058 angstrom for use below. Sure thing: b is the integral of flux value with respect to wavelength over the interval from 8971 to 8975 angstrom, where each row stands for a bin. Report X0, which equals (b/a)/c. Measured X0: 0.0024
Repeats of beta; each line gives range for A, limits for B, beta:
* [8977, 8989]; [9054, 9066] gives 11.0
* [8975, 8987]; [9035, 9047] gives 11.0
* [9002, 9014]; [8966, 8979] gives 10.9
